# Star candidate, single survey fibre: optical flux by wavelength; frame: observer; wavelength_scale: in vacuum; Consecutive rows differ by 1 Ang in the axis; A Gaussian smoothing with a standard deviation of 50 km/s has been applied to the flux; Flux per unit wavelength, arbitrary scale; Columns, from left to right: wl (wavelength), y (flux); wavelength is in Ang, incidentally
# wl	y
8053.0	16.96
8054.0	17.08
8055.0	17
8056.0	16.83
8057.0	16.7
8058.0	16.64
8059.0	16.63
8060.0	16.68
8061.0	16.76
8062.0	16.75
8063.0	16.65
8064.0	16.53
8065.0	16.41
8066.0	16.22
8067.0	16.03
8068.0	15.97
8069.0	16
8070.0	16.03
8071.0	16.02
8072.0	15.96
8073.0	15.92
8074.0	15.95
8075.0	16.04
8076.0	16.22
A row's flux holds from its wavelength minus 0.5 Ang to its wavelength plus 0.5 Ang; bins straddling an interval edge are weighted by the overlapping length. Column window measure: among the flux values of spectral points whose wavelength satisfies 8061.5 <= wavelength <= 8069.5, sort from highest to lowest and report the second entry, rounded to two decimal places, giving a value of 16.65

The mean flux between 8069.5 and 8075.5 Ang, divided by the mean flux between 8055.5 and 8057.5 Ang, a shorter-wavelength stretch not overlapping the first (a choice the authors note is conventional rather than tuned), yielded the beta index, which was 0.954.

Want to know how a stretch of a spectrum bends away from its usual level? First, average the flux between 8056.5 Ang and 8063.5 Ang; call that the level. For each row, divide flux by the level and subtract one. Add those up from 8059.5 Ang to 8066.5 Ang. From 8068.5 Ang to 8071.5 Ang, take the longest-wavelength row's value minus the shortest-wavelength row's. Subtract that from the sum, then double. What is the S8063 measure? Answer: -0.099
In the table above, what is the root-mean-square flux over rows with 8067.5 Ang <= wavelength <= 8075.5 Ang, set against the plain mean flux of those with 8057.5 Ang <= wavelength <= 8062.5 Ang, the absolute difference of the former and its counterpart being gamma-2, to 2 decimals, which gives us 0.71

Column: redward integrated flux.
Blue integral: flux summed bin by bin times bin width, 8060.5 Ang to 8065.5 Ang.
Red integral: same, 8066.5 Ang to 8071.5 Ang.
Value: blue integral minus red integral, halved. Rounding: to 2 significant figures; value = 1.5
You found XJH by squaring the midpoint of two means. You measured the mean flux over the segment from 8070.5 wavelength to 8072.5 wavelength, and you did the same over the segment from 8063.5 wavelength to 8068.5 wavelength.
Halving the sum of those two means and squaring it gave 260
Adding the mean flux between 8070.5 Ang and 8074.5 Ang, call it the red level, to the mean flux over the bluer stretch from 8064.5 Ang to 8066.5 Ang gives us 32.3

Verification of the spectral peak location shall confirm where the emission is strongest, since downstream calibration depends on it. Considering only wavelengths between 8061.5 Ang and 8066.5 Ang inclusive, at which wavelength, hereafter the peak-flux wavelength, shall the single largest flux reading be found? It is 8062.0 Ang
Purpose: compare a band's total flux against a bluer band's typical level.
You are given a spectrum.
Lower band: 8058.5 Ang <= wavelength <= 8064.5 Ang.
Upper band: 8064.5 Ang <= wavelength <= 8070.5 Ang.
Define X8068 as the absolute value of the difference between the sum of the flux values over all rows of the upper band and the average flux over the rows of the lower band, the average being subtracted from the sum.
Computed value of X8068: 80.0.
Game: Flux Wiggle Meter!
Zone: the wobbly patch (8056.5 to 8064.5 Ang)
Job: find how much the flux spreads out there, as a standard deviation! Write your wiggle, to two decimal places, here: 0.07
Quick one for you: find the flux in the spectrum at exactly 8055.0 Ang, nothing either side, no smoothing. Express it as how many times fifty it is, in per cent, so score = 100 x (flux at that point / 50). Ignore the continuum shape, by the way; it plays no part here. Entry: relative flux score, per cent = 34.0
